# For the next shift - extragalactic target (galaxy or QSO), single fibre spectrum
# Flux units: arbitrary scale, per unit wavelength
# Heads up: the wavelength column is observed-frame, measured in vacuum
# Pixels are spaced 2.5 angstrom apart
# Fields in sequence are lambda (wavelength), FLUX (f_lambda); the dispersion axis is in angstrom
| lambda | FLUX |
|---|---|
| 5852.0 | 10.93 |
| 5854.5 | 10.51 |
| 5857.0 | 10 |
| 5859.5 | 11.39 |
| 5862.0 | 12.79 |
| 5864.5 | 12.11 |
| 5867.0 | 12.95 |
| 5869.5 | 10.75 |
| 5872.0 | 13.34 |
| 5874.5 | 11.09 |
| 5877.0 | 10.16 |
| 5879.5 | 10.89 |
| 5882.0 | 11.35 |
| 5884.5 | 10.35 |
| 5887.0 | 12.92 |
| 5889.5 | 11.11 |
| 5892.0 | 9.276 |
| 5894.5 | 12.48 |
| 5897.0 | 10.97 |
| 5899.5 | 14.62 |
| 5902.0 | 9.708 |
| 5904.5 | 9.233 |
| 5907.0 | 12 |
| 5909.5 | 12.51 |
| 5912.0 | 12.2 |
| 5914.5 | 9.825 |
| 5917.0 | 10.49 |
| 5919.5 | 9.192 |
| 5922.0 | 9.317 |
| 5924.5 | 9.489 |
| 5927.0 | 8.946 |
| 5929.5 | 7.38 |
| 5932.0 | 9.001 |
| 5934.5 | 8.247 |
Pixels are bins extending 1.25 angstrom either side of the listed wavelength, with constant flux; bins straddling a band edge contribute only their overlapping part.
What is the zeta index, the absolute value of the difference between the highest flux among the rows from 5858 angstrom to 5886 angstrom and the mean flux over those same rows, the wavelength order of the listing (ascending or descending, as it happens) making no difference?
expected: 1.8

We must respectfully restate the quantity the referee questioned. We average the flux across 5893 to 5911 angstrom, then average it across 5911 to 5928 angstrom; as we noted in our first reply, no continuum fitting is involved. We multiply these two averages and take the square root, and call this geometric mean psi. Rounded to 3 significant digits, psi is 10.7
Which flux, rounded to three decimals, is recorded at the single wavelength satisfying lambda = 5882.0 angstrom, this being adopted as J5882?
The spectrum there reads 11.350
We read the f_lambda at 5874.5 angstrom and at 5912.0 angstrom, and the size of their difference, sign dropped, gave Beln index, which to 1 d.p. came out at 1.1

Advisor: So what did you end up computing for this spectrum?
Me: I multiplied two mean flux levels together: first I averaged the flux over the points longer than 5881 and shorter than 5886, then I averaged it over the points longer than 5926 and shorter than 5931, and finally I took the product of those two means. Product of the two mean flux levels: 89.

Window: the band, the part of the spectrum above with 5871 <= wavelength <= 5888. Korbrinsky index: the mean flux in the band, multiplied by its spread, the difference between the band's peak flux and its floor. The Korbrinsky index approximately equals 36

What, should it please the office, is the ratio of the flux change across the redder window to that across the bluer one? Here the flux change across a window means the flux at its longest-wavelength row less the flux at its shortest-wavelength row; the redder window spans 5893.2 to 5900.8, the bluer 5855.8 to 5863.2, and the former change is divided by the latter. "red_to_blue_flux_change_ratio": 0.8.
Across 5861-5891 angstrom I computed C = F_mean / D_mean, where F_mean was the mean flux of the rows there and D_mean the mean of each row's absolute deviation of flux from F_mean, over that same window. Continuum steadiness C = 12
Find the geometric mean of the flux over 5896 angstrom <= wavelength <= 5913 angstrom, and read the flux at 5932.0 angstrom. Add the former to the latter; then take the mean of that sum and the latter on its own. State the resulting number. 14.7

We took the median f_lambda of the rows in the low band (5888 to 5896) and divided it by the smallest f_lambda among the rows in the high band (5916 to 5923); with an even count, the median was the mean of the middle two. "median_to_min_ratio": 1.21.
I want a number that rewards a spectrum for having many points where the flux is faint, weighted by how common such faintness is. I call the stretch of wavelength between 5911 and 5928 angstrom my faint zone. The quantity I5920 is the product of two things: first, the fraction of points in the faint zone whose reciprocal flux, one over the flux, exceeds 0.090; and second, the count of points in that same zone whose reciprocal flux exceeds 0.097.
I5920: 4.3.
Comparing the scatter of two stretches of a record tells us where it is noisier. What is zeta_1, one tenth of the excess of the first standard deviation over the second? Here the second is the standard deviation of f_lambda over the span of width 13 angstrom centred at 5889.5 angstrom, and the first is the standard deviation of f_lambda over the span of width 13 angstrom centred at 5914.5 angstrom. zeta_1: 0.00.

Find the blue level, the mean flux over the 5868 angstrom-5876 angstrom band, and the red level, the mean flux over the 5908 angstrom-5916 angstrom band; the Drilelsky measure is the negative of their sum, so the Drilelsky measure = -23.2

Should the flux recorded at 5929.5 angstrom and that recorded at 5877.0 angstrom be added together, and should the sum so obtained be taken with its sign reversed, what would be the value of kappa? -17.5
